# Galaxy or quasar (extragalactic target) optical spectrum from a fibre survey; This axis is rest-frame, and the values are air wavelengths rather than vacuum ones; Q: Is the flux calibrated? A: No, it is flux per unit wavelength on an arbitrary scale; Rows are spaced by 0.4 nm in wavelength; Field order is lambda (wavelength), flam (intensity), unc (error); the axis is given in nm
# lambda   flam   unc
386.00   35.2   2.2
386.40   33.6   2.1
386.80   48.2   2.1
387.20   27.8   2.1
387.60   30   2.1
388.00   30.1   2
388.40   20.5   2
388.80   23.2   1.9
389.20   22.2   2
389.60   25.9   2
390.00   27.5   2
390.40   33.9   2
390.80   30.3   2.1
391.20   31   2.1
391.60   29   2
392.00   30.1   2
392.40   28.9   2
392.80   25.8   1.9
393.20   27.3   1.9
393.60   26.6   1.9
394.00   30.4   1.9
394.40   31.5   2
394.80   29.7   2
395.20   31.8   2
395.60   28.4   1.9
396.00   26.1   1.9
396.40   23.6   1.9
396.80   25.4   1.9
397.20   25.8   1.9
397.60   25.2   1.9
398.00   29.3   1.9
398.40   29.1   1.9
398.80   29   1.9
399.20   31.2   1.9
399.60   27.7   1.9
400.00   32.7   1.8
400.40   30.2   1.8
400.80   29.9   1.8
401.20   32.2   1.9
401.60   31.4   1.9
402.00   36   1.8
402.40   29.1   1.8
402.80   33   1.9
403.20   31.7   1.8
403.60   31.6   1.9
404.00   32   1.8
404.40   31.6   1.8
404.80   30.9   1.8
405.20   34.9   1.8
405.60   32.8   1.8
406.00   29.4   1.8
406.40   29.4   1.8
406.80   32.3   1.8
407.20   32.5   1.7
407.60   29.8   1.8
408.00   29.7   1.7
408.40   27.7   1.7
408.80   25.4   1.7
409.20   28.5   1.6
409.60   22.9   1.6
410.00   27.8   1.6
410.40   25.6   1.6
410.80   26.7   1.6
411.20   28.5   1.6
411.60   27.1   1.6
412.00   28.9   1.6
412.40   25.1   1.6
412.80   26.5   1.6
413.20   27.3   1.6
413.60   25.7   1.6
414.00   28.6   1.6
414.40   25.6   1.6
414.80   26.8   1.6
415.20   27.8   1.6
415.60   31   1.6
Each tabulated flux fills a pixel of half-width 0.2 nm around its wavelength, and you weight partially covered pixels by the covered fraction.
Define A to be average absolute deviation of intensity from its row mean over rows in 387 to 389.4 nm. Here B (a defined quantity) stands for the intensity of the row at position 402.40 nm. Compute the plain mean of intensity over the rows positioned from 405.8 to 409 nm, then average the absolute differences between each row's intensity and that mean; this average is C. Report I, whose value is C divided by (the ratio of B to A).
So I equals 0.20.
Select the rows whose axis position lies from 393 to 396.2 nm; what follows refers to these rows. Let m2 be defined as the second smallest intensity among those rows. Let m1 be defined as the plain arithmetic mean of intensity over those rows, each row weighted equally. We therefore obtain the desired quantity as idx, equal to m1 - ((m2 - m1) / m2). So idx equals 29.1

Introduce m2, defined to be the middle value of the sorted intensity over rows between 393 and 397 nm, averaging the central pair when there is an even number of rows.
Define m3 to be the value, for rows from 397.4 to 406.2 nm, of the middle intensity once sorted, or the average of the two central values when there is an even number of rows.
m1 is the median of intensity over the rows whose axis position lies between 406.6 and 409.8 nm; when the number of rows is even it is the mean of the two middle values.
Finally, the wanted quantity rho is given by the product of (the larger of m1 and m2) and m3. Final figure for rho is 911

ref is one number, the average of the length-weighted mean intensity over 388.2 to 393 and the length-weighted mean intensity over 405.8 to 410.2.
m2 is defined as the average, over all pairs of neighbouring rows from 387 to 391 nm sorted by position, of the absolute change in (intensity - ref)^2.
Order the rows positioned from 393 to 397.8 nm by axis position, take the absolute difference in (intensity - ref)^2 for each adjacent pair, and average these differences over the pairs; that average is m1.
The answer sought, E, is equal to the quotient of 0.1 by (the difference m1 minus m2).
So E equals -0.01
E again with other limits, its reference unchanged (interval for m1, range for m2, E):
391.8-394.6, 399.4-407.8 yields -0.01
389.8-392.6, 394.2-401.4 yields 0.02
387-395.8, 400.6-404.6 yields -0.01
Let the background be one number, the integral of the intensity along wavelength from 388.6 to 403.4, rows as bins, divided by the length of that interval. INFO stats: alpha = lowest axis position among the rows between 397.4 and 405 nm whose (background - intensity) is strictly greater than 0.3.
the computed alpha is 397.60 nm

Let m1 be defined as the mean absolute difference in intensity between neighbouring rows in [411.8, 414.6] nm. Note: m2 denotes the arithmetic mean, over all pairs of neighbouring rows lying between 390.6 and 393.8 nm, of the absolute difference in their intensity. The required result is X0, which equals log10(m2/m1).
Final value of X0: -0.18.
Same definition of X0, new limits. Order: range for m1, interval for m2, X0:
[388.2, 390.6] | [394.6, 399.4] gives -0.24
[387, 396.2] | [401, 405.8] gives -0.04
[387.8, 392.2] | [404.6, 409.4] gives -0.19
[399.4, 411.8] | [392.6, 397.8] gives -0.10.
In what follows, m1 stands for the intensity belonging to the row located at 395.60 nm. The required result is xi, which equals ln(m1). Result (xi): 3.35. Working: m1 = 28.4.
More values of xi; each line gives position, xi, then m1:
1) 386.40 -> 3.51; 33.6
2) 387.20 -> 3.33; 27.8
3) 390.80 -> 3.41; 30.3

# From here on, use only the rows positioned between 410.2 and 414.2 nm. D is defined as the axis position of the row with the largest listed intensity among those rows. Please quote 412.00 nm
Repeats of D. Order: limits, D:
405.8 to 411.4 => 407.20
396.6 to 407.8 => 402.00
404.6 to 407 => 405.20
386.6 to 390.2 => 386.80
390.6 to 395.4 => 395.20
